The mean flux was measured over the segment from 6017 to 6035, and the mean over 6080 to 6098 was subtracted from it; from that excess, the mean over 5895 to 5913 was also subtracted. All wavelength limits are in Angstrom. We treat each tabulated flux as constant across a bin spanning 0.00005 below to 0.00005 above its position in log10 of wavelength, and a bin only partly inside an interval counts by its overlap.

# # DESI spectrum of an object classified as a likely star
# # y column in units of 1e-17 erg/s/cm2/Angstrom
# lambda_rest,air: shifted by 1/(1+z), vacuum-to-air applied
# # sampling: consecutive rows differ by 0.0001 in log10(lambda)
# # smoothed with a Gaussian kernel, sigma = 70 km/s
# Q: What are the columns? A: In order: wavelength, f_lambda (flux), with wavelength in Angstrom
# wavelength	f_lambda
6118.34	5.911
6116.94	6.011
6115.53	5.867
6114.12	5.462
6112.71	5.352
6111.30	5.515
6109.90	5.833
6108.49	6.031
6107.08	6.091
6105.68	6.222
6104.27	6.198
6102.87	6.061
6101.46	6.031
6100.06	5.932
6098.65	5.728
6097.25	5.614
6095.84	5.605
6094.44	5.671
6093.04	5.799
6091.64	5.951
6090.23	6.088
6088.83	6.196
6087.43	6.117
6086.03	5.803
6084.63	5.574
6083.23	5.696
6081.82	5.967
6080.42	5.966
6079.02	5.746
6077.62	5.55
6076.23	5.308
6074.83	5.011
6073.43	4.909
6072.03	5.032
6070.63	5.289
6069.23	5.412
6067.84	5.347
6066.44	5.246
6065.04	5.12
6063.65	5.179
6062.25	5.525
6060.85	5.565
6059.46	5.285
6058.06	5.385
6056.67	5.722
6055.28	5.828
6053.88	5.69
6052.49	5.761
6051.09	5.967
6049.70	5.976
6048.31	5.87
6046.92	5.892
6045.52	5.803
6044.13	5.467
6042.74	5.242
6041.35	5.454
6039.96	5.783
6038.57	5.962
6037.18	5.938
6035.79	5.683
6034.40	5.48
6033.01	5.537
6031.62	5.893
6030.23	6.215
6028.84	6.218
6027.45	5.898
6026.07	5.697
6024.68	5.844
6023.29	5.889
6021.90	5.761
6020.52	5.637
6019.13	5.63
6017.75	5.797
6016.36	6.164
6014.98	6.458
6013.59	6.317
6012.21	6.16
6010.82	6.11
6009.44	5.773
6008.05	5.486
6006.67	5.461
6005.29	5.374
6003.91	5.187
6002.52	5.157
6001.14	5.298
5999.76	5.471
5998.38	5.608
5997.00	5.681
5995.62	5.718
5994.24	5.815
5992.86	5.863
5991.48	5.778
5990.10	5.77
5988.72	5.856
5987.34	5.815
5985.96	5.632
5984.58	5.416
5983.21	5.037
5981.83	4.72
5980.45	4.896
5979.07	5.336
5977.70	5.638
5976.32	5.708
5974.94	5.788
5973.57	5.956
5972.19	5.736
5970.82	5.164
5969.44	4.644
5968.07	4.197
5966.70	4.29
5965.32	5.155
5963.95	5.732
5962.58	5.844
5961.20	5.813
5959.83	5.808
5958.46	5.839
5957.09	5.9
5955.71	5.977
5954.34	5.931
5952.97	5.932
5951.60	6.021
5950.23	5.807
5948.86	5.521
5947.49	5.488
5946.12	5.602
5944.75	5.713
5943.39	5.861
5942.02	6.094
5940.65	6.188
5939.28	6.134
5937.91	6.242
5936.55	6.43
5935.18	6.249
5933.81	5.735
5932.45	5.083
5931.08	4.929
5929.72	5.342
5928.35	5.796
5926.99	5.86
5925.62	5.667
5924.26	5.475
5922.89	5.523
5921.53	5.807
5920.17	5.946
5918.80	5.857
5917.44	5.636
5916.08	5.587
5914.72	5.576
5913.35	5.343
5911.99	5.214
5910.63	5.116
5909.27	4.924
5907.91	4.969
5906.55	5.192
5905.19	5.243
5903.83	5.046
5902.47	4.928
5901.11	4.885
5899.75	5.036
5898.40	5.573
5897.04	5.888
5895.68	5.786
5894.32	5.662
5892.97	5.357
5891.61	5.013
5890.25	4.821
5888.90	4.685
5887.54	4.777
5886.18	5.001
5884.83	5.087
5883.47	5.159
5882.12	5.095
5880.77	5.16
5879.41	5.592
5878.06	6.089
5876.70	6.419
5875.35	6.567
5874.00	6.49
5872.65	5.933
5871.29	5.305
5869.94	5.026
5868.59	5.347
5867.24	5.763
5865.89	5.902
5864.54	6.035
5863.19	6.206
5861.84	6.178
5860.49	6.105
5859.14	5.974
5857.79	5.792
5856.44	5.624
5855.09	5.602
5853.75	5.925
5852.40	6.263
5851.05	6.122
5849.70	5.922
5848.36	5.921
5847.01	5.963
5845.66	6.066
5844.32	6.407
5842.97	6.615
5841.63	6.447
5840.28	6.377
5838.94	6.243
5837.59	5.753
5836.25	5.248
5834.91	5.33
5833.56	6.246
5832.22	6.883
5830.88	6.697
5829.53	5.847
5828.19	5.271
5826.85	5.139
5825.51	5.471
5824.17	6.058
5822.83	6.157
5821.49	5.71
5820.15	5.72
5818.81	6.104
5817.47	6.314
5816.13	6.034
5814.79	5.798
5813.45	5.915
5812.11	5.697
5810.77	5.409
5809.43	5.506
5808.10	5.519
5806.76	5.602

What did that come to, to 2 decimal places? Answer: -5.26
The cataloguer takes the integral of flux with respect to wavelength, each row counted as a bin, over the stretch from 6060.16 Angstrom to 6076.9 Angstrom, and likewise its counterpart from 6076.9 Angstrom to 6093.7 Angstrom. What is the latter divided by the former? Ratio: 1.12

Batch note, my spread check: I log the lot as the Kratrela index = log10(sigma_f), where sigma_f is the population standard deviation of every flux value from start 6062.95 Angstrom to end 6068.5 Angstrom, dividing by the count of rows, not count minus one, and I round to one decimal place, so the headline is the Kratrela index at -1.1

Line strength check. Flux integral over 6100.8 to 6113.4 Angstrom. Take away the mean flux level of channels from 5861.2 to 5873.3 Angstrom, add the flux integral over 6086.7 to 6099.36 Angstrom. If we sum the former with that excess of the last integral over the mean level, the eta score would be 143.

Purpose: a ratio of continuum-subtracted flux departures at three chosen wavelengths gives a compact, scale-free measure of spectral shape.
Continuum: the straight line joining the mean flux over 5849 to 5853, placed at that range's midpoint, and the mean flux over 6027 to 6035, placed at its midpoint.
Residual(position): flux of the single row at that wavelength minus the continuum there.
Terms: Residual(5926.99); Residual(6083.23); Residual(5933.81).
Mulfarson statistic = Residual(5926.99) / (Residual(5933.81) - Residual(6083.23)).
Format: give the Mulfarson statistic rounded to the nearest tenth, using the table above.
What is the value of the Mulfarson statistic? 1.0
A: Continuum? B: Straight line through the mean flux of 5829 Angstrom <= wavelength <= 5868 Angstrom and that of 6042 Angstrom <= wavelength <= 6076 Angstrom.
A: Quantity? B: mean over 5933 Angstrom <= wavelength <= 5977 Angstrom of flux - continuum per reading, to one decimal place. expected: -0.1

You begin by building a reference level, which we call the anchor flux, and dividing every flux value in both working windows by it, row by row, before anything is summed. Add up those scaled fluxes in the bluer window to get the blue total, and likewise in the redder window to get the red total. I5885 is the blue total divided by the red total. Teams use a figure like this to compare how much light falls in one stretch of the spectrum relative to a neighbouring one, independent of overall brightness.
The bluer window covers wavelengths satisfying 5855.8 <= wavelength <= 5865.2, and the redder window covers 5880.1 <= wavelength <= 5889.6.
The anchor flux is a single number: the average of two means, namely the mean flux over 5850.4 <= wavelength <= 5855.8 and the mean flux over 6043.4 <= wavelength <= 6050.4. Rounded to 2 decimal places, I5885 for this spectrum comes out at 1.20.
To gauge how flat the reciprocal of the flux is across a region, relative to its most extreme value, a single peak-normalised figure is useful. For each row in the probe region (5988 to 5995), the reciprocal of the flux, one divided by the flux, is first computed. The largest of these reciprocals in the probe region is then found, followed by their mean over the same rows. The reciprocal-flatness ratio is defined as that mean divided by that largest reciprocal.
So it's 0.99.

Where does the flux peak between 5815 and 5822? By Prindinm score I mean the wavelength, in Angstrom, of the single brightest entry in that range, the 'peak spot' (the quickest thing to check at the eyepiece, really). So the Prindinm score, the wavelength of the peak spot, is 5817.47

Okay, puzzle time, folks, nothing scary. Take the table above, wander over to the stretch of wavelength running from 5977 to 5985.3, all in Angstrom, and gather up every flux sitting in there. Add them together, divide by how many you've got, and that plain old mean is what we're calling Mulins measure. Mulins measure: 5.2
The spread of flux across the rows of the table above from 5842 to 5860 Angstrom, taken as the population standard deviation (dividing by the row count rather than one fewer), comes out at 0.28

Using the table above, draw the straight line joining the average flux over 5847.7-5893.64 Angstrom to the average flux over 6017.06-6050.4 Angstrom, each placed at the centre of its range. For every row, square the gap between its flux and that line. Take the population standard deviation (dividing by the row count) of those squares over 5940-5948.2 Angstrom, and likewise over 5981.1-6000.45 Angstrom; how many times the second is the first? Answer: 3.3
